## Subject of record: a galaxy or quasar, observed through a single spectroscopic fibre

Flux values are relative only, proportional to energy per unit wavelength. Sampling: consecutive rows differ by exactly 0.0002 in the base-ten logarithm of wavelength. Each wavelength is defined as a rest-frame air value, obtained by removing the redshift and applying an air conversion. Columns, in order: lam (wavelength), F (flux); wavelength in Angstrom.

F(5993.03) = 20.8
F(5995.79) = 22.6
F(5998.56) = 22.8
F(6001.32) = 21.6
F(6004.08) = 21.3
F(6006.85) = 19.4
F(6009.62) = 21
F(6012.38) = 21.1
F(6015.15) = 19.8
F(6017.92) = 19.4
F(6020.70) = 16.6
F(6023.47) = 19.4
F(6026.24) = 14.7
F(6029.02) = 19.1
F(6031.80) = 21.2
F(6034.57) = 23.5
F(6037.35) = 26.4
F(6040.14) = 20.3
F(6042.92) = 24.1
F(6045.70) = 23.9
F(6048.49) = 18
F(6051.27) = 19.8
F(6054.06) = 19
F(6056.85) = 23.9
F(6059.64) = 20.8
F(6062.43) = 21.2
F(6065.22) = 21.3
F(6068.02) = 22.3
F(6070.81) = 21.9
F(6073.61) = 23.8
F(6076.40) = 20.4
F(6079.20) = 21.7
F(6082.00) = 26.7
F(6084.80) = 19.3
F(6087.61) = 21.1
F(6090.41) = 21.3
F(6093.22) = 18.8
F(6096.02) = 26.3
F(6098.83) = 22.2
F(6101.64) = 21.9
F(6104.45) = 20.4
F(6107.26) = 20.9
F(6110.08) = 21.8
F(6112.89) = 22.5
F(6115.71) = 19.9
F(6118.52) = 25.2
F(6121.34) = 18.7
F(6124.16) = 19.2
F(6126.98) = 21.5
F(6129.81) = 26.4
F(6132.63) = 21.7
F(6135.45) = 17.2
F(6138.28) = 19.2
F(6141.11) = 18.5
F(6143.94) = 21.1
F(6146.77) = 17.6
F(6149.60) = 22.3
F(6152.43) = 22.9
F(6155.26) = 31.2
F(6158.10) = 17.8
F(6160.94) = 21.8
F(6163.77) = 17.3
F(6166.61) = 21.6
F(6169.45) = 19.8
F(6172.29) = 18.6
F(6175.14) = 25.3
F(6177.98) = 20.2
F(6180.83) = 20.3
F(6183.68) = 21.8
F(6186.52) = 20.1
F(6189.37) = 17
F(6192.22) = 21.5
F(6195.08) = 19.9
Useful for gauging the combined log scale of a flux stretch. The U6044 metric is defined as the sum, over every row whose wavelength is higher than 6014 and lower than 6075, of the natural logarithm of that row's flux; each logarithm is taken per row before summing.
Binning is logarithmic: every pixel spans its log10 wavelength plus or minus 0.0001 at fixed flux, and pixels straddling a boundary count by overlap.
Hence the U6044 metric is 67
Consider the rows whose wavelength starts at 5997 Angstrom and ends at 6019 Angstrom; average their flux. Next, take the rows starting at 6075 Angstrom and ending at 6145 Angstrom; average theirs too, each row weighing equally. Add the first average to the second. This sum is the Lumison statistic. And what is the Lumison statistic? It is 42.2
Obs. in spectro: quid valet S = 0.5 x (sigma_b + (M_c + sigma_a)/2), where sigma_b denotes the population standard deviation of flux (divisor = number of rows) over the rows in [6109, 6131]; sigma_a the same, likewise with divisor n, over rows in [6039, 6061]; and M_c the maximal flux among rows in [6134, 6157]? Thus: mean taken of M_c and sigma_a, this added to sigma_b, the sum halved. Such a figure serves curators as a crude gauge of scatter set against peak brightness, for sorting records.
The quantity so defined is 9.7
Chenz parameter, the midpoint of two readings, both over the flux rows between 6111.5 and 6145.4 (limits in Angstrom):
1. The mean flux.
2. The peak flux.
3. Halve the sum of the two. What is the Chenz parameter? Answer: 23.7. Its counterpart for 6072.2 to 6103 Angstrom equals 24.4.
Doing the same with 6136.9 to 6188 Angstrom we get 26.1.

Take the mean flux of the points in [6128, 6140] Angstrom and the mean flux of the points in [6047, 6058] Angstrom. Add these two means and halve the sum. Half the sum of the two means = 20.6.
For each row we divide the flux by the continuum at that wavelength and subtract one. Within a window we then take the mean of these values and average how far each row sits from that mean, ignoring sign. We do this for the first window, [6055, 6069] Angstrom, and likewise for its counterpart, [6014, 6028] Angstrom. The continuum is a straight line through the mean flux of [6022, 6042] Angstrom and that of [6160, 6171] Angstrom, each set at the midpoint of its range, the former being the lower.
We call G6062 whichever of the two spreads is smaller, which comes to 0.047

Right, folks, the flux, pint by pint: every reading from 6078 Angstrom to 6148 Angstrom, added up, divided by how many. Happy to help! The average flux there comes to 21.2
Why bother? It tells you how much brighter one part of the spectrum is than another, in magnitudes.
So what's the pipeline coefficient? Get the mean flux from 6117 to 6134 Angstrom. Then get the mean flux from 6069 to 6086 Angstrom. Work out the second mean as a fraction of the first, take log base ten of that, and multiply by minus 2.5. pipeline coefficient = -0.01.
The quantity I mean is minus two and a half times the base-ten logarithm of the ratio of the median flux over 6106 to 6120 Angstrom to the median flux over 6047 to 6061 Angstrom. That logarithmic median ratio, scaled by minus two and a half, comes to -0.10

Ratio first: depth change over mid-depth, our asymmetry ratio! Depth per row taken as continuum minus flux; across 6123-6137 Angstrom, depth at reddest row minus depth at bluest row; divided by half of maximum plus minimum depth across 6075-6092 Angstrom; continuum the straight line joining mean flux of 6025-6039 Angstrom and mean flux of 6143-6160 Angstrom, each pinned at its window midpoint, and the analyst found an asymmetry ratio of -1.4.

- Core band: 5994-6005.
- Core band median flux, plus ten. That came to 32.1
